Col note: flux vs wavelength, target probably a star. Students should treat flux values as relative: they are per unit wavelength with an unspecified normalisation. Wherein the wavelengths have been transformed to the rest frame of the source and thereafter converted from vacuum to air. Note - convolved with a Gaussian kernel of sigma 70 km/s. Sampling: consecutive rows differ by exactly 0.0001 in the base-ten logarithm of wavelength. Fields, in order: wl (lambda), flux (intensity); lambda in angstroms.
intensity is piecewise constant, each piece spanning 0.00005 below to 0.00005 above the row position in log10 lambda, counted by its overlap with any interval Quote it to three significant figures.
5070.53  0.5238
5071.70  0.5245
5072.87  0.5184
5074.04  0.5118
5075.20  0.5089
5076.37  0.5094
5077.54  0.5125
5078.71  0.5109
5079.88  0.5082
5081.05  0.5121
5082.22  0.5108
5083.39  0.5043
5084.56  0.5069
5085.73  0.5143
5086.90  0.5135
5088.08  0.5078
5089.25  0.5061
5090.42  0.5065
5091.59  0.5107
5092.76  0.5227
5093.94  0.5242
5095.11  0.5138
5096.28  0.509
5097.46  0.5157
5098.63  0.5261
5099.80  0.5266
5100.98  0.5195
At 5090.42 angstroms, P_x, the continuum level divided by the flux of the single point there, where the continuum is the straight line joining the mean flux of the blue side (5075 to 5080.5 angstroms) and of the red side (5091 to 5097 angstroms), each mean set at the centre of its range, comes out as 1.02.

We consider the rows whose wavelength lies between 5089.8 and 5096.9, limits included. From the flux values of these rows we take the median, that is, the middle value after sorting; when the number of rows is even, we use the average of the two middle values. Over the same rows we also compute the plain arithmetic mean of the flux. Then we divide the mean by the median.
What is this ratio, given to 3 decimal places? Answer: 1.004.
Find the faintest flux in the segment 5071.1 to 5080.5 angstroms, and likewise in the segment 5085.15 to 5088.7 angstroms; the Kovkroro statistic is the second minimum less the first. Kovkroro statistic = 0.000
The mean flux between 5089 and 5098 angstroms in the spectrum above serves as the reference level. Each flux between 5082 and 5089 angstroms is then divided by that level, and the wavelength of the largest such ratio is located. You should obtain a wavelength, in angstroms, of 5085.73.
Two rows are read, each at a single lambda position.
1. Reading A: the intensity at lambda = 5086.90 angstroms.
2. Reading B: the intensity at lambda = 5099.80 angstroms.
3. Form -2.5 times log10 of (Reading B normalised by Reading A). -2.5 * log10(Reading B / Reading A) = -0.03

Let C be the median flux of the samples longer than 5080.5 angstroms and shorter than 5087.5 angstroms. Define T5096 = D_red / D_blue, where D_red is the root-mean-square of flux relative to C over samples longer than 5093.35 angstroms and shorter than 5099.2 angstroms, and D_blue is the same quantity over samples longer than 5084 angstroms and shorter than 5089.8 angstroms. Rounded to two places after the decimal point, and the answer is 2.33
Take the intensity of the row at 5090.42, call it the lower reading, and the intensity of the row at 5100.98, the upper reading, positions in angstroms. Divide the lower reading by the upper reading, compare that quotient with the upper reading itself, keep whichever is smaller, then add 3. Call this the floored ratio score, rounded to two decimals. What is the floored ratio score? 3.52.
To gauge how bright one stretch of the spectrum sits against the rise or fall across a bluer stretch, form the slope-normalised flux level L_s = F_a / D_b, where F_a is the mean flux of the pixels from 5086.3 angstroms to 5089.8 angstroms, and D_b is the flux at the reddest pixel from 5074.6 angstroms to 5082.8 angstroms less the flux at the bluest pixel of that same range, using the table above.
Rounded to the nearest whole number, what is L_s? 268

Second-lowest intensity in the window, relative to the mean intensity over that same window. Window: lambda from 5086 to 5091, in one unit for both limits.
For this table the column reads 0.996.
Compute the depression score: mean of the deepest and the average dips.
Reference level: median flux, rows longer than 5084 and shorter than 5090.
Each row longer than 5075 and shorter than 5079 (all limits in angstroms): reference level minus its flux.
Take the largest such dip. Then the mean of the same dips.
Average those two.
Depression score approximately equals -0.0019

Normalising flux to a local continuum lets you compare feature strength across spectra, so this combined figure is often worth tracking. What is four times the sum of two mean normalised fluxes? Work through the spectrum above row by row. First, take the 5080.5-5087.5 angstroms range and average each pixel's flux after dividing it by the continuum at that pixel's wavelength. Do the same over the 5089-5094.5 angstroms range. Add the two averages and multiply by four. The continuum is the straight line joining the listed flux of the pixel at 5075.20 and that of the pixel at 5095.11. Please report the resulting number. 8.00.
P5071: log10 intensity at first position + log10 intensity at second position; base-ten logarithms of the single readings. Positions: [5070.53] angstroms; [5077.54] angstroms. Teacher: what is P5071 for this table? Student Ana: -0.571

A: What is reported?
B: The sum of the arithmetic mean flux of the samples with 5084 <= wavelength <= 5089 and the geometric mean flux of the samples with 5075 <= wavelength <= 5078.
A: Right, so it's 1.02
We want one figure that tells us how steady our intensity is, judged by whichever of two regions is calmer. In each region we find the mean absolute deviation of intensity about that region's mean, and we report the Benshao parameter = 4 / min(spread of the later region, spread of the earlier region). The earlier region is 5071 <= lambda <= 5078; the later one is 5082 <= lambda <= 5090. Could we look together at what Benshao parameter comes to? 1239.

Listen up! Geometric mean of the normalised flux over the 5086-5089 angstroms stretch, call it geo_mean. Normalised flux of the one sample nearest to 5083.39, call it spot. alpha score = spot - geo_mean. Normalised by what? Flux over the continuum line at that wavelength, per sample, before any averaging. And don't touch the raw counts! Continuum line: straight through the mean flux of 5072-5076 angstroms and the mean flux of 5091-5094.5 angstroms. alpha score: -0.010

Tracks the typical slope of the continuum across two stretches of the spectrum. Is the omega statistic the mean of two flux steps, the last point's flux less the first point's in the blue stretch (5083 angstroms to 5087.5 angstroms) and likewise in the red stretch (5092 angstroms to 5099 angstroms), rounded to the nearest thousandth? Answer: 0.006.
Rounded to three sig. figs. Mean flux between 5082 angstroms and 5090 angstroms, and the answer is 0.509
